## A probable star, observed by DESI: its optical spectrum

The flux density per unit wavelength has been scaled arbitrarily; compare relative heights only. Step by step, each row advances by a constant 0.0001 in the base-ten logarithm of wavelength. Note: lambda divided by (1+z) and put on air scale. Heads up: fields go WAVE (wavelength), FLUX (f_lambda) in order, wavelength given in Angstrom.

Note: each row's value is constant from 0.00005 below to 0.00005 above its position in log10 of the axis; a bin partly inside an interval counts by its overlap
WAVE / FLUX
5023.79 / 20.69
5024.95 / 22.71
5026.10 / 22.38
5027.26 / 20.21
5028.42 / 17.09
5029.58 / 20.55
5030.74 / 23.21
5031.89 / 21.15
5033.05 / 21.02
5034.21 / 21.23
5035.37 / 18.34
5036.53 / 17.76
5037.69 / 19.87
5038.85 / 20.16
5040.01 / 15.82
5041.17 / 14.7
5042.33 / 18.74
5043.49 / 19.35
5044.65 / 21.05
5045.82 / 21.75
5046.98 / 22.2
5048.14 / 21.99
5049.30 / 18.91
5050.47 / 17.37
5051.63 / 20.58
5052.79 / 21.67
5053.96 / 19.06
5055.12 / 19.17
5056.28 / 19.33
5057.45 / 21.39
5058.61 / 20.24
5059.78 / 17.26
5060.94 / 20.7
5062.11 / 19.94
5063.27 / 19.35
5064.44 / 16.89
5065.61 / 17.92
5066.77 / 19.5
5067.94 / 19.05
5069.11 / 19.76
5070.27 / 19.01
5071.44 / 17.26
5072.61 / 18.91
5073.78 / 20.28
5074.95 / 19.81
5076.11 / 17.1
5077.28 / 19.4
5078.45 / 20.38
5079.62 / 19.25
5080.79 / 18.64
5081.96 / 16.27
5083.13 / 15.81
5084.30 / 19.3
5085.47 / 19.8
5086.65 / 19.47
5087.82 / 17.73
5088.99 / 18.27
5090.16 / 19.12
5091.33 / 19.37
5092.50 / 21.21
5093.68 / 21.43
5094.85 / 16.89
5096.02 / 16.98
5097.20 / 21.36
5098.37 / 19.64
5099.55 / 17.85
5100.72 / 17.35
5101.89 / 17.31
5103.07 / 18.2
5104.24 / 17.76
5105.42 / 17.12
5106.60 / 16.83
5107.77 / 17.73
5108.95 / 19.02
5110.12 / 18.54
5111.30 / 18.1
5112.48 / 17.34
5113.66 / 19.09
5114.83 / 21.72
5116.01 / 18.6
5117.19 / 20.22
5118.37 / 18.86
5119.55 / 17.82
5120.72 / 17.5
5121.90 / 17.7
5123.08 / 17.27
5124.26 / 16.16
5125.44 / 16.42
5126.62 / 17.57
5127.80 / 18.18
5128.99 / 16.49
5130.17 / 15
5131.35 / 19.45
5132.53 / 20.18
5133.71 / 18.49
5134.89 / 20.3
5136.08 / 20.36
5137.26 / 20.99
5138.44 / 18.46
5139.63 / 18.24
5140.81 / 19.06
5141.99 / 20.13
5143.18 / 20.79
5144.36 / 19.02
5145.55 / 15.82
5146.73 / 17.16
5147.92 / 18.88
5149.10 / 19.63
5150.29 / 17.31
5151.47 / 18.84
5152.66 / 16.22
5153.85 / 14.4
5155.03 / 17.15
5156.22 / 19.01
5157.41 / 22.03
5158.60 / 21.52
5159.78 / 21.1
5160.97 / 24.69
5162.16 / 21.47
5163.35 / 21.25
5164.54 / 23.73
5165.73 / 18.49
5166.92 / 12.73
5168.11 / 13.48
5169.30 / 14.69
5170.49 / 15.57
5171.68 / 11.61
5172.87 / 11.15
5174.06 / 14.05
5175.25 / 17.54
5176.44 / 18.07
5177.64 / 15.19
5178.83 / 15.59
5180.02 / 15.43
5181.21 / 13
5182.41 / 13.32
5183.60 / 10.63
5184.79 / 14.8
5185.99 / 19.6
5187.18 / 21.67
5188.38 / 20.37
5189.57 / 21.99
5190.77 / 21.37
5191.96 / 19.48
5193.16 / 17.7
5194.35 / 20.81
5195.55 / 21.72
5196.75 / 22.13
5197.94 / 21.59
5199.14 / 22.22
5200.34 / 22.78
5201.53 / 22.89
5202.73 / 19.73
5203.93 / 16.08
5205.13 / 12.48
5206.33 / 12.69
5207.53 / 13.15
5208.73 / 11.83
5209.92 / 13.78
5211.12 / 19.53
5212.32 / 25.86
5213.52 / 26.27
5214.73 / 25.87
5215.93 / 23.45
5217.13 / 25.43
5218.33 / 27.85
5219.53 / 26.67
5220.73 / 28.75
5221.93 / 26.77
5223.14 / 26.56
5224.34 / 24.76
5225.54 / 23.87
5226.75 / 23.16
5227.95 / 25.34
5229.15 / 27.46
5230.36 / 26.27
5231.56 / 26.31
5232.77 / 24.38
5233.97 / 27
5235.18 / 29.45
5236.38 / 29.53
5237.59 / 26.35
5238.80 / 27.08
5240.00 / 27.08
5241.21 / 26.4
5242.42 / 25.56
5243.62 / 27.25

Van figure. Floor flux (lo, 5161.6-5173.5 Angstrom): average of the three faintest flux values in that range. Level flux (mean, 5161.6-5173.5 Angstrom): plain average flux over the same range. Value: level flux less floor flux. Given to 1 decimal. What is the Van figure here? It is 4.6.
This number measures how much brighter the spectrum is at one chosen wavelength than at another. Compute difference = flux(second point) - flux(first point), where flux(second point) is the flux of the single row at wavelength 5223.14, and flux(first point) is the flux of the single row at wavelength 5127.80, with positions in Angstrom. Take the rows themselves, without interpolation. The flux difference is 8.4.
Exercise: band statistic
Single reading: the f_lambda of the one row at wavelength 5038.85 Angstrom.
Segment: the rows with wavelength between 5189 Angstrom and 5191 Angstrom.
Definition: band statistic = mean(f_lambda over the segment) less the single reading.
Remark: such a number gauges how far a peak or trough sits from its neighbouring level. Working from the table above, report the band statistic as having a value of 2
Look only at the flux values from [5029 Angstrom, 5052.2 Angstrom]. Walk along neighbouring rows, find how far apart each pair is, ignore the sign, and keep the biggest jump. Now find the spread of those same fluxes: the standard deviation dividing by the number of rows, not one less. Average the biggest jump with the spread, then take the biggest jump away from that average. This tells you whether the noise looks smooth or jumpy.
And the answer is -1.1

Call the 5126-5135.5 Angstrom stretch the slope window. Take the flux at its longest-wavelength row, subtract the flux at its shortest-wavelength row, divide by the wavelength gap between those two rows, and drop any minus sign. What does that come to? 0.33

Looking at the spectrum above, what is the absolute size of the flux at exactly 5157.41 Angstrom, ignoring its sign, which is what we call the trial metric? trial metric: 22.0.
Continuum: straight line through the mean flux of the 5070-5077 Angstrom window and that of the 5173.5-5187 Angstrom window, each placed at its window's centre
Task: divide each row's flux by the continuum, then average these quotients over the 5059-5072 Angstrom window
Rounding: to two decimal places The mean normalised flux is 0.99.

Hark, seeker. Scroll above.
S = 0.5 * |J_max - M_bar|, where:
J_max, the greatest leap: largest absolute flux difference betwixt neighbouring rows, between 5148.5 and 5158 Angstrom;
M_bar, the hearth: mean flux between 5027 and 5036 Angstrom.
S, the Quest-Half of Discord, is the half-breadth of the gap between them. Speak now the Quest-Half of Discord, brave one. 8.7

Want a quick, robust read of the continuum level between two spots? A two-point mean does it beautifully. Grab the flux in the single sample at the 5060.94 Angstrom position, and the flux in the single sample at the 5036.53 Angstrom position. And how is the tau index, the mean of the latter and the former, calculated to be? 19.2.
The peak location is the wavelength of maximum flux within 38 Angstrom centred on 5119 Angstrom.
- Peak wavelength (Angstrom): 5114.83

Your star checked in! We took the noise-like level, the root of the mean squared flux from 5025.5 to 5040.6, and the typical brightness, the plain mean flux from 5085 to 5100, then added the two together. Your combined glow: 39.2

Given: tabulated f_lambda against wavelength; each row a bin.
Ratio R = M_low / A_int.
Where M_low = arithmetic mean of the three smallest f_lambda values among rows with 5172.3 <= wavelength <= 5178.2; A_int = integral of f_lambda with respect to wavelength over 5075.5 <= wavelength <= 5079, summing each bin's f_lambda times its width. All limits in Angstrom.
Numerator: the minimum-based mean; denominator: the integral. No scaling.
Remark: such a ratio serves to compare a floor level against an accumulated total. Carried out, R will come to 0.20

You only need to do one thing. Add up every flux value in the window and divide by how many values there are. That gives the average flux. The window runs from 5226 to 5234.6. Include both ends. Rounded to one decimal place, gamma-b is 25.7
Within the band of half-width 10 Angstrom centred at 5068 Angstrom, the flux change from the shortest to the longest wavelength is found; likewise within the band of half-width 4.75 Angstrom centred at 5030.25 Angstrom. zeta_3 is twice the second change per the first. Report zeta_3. 2.7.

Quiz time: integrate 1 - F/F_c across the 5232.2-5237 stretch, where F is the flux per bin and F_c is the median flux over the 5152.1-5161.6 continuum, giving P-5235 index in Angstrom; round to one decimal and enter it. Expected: -1.8 Angstrom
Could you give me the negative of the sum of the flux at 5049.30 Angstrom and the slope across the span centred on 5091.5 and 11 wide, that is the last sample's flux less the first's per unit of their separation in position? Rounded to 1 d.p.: -18.6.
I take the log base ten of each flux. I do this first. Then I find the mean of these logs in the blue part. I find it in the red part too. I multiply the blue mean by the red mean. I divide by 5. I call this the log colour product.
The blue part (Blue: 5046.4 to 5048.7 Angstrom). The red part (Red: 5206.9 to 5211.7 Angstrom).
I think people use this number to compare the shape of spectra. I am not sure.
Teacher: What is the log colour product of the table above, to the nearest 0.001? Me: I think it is 0.311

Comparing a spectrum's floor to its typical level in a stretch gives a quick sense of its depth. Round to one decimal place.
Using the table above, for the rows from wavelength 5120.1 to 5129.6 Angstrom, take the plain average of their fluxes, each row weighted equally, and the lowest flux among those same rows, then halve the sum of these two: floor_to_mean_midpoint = 16.7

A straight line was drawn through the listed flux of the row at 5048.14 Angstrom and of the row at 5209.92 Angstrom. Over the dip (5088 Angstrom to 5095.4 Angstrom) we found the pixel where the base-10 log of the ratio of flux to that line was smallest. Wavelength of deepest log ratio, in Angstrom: 5094.85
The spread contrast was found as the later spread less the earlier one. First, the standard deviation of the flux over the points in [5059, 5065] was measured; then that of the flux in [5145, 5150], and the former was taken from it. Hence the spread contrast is 0.0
